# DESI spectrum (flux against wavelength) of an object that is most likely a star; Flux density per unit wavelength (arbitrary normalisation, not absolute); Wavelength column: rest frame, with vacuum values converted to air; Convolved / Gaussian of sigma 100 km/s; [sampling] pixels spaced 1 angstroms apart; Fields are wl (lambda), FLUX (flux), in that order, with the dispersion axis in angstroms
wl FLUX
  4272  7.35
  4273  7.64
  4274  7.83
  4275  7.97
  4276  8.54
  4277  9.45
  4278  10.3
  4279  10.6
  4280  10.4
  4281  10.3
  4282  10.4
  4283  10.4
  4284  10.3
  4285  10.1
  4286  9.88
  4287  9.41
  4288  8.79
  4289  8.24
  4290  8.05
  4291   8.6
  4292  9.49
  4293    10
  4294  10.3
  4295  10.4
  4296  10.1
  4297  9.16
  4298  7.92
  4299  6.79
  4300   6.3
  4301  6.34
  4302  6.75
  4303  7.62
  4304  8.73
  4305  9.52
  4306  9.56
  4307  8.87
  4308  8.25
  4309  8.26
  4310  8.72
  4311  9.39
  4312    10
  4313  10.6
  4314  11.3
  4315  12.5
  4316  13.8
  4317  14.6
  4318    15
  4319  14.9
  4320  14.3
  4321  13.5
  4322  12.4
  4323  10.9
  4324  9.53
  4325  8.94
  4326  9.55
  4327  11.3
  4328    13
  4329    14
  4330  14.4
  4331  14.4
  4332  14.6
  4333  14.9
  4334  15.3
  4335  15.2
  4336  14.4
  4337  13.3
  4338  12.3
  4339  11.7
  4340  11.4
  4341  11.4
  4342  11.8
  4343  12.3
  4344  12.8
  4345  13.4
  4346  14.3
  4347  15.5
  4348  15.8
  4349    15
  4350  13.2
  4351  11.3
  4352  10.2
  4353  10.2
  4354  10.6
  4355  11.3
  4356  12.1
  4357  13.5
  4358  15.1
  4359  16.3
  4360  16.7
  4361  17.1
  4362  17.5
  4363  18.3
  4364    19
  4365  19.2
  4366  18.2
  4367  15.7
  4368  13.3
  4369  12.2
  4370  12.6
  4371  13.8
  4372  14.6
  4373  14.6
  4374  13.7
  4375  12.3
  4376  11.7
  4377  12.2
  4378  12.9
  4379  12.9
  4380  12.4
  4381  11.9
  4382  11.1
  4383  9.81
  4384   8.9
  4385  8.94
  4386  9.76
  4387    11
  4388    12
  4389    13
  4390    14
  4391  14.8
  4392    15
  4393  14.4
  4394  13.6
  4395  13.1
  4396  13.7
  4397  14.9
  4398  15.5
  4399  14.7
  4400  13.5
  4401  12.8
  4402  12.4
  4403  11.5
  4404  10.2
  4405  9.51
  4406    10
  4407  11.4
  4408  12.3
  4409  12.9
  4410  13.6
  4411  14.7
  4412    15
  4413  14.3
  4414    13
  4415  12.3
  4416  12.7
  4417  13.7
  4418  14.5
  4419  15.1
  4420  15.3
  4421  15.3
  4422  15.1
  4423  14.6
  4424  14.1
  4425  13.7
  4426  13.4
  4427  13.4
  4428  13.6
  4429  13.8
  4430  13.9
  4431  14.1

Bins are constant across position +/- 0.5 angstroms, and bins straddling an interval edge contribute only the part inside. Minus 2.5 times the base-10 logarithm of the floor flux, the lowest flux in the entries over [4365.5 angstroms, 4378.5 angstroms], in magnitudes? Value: -2.67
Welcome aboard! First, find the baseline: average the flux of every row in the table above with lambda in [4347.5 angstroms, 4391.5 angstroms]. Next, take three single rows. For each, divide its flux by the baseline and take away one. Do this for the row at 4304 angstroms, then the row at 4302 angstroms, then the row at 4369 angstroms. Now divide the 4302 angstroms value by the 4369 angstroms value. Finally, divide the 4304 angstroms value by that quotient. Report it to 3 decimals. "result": -0.064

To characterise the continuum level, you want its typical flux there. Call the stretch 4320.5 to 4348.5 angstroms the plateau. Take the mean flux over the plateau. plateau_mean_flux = 12.9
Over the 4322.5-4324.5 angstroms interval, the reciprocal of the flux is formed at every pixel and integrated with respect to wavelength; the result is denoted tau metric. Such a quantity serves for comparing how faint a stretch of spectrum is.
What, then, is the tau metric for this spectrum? 0.20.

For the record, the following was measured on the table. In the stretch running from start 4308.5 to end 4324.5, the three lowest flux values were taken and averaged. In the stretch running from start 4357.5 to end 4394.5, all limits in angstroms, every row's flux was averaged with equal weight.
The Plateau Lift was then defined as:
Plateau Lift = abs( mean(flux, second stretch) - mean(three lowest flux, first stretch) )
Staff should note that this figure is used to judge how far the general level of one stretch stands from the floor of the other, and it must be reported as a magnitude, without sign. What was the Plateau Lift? 5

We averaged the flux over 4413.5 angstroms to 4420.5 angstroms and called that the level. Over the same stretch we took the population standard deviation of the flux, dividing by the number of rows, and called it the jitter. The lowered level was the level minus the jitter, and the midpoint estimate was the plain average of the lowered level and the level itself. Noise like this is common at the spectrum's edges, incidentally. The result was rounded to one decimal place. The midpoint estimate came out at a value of 13.2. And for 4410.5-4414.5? 13.9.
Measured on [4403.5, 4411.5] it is 11.0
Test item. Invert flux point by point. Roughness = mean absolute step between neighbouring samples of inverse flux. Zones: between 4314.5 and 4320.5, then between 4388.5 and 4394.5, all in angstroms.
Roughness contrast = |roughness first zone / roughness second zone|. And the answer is 1.0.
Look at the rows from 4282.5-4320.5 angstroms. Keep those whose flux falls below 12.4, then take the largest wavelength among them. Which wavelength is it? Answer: 4314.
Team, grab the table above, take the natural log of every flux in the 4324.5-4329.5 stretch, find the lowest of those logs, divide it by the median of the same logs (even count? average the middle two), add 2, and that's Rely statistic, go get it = 2.90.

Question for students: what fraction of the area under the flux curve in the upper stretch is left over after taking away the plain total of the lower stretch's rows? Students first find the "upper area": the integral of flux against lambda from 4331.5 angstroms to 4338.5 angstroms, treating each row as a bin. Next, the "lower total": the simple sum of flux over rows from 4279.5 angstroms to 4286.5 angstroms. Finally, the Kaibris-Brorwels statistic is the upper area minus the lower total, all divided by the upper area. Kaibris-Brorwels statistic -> 0.28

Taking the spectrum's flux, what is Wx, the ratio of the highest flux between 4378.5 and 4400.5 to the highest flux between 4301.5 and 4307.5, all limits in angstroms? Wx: 1.62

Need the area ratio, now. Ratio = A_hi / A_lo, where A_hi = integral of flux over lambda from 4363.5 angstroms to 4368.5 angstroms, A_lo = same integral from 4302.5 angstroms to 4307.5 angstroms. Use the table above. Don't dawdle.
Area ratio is 1.93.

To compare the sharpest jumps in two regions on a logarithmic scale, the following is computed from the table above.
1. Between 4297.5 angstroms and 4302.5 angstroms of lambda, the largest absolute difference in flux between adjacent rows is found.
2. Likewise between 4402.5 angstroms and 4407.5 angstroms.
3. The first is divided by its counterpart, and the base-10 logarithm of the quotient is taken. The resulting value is -0.1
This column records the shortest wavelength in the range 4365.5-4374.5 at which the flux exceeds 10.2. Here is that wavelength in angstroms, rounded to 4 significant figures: 4366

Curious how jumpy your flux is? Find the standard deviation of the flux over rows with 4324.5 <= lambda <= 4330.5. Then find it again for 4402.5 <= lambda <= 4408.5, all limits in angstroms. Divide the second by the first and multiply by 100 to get 47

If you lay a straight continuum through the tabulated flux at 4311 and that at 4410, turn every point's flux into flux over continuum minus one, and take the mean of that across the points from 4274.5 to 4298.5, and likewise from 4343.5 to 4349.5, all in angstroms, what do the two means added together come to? 0.47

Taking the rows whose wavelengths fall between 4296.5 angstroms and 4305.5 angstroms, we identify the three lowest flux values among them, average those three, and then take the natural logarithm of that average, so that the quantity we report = 1.87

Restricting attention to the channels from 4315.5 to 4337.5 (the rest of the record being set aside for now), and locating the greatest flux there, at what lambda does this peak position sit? 4334 angstroms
